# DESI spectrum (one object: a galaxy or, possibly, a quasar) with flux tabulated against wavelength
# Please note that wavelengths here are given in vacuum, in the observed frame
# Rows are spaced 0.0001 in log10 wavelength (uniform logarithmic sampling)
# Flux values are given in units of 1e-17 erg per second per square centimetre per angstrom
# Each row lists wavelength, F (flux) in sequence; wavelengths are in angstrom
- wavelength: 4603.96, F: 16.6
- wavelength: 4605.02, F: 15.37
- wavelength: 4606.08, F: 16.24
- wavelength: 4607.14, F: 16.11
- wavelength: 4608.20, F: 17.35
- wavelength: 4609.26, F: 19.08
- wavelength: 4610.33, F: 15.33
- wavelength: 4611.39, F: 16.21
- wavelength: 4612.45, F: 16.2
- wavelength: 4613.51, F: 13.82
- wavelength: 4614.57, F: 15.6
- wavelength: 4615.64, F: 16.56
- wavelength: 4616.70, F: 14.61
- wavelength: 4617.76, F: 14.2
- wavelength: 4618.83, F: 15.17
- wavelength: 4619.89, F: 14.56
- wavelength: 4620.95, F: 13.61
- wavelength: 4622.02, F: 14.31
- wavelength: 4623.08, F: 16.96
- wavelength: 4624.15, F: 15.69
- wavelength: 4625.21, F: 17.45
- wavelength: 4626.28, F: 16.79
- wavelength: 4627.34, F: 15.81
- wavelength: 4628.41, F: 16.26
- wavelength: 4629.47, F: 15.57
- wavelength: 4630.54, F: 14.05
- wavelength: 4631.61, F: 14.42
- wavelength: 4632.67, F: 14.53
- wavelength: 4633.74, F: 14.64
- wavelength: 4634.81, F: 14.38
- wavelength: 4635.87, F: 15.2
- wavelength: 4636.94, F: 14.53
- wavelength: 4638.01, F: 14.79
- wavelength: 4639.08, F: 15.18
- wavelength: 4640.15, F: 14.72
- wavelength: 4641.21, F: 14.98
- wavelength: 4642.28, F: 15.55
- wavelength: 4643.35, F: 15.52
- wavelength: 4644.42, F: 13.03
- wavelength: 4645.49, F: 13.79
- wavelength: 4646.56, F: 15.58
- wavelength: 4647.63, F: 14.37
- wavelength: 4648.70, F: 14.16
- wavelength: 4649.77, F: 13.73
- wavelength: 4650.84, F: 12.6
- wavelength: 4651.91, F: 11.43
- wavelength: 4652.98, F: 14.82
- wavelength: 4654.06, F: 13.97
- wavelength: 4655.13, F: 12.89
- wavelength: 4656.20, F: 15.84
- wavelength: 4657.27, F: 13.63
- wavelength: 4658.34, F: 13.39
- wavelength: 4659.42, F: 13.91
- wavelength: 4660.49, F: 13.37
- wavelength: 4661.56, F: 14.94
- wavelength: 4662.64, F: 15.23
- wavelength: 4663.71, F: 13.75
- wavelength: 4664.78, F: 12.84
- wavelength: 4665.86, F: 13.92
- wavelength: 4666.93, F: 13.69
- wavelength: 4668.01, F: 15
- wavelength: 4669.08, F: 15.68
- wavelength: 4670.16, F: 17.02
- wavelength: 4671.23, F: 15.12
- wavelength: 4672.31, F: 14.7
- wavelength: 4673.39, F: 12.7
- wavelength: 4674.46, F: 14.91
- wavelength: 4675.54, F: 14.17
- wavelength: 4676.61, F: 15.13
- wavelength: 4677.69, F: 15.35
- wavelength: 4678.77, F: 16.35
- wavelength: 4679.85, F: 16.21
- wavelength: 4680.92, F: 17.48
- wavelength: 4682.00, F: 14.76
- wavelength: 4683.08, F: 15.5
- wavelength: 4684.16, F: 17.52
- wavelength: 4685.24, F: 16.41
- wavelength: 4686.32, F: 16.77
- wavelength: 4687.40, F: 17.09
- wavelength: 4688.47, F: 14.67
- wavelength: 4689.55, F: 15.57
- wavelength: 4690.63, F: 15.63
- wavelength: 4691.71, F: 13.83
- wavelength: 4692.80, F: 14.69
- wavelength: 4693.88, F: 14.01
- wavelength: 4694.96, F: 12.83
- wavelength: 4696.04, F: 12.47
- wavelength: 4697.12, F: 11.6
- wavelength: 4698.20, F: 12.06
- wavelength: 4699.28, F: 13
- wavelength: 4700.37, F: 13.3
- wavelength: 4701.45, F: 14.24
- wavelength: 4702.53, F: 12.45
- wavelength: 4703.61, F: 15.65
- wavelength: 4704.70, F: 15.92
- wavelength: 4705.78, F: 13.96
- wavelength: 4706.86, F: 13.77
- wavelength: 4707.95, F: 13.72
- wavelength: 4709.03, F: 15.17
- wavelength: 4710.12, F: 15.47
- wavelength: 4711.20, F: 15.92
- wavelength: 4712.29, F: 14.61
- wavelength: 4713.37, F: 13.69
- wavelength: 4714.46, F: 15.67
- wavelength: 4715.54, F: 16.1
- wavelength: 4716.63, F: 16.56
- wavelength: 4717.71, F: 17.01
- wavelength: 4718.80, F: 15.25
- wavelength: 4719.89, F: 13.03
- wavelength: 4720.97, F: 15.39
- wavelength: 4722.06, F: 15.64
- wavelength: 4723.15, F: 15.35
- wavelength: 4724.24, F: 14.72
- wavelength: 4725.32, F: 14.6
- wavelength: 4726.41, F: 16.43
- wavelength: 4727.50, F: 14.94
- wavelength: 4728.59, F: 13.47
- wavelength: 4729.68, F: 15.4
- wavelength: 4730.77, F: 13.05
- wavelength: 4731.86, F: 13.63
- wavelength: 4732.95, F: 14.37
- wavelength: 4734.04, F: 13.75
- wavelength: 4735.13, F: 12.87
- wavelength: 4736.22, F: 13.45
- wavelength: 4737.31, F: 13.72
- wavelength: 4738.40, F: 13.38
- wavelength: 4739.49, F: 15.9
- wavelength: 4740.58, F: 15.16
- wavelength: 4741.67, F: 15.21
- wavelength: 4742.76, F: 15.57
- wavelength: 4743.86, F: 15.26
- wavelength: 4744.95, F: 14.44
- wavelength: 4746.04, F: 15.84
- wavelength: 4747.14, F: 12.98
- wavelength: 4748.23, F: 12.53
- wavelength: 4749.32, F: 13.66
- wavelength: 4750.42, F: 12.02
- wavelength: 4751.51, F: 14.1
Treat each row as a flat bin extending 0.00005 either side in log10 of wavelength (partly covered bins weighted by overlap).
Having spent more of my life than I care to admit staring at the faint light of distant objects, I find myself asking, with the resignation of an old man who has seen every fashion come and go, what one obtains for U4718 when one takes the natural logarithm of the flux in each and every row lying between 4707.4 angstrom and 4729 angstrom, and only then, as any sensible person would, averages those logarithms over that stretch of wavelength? 2.715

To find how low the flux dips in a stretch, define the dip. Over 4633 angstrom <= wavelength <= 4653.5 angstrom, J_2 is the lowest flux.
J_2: 11.43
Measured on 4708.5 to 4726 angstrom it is 13.03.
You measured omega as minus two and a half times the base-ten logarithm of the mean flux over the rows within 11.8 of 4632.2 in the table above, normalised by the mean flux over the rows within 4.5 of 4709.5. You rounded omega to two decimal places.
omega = -0.05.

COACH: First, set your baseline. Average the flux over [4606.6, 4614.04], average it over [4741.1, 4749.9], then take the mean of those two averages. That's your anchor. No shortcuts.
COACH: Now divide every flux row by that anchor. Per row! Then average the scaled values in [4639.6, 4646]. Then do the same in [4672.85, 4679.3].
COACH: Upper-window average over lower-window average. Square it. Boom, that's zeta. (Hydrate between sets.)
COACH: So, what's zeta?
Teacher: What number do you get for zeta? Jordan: 1.02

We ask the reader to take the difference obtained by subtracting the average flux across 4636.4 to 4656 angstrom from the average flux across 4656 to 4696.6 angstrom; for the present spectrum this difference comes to 0.7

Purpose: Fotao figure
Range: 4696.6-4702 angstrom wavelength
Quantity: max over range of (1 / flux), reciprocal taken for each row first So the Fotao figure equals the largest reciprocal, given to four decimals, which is 0.0862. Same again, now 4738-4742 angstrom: 0.0747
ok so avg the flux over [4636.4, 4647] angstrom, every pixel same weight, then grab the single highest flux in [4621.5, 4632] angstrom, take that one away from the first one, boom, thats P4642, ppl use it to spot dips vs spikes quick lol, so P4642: -2.7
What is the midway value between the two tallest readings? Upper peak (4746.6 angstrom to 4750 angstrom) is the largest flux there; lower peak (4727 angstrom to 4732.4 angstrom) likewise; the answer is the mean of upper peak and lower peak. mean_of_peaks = 14.5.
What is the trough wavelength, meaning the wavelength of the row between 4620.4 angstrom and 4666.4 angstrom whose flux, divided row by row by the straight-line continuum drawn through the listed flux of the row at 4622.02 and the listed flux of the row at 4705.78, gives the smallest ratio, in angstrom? 4651.91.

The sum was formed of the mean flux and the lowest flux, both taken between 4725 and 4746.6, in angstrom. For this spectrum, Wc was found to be 27.4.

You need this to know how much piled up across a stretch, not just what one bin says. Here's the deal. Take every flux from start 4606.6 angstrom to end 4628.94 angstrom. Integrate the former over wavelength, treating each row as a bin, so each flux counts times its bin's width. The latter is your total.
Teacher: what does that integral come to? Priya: 353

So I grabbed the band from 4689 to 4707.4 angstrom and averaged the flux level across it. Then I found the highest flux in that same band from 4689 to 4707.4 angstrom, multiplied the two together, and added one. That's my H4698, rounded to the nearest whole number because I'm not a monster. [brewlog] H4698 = 221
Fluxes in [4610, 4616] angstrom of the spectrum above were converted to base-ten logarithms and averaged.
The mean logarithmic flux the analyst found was 1.193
